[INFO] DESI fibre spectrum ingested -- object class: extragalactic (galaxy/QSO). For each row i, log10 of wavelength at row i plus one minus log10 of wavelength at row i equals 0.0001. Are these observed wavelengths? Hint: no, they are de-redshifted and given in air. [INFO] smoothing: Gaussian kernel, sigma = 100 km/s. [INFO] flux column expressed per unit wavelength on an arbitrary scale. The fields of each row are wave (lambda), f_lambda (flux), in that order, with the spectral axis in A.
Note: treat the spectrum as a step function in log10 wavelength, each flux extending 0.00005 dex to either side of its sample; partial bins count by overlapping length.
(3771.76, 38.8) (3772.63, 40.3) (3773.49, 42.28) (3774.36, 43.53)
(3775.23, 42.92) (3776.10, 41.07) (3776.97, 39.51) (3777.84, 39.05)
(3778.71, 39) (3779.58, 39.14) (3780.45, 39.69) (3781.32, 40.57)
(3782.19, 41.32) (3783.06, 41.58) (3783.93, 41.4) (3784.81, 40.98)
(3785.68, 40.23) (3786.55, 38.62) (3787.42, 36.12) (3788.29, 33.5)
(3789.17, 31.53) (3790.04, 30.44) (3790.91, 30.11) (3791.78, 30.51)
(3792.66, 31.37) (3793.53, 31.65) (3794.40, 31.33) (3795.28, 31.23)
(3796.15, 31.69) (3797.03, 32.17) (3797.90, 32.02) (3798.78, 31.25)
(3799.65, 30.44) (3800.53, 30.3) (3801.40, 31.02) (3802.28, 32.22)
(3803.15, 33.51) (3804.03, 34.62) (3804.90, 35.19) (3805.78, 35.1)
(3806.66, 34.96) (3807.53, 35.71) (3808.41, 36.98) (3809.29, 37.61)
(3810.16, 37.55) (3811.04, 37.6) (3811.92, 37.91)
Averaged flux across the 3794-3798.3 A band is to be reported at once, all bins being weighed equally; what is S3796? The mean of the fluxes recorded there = 31.7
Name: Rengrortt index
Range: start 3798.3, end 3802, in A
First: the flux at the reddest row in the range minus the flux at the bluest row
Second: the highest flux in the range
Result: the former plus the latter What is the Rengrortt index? 31.0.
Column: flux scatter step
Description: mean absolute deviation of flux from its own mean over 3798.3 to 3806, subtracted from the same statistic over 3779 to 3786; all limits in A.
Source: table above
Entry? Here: -1.1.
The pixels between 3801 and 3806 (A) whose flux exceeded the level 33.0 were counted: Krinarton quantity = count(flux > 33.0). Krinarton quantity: 4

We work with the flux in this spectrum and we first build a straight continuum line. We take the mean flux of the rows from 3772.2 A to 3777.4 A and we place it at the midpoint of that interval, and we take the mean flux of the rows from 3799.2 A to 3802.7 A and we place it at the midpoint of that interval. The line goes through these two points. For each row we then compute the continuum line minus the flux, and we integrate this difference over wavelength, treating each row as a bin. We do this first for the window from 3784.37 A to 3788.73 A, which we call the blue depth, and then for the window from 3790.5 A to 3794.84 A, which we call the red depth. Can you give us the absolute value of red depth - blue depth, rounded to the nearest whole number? 19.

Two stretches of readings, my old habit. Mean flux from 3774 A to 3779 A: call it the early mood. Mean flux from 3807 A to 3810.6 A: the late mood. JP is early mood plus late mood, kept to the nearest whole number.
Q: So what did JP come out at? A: 78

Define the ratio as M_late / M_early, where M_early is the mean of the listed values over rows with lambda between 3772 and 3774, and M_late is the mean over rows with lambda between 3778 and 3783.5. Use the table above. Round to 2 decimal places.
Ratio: 0.97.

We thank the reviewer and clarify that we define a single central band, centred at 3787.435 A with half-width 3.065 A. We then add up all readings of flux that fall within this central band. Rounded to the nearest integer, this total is 251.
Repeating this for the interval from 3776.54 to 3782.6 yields 278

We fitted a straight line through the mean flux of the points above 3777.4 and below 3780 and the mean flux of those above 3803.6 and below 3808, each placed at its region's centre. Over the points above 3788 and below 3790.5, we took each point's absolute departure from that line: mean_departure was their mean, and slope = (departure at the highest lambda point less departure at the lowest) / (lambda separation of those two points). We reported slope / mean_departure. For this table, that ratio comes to 0.28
